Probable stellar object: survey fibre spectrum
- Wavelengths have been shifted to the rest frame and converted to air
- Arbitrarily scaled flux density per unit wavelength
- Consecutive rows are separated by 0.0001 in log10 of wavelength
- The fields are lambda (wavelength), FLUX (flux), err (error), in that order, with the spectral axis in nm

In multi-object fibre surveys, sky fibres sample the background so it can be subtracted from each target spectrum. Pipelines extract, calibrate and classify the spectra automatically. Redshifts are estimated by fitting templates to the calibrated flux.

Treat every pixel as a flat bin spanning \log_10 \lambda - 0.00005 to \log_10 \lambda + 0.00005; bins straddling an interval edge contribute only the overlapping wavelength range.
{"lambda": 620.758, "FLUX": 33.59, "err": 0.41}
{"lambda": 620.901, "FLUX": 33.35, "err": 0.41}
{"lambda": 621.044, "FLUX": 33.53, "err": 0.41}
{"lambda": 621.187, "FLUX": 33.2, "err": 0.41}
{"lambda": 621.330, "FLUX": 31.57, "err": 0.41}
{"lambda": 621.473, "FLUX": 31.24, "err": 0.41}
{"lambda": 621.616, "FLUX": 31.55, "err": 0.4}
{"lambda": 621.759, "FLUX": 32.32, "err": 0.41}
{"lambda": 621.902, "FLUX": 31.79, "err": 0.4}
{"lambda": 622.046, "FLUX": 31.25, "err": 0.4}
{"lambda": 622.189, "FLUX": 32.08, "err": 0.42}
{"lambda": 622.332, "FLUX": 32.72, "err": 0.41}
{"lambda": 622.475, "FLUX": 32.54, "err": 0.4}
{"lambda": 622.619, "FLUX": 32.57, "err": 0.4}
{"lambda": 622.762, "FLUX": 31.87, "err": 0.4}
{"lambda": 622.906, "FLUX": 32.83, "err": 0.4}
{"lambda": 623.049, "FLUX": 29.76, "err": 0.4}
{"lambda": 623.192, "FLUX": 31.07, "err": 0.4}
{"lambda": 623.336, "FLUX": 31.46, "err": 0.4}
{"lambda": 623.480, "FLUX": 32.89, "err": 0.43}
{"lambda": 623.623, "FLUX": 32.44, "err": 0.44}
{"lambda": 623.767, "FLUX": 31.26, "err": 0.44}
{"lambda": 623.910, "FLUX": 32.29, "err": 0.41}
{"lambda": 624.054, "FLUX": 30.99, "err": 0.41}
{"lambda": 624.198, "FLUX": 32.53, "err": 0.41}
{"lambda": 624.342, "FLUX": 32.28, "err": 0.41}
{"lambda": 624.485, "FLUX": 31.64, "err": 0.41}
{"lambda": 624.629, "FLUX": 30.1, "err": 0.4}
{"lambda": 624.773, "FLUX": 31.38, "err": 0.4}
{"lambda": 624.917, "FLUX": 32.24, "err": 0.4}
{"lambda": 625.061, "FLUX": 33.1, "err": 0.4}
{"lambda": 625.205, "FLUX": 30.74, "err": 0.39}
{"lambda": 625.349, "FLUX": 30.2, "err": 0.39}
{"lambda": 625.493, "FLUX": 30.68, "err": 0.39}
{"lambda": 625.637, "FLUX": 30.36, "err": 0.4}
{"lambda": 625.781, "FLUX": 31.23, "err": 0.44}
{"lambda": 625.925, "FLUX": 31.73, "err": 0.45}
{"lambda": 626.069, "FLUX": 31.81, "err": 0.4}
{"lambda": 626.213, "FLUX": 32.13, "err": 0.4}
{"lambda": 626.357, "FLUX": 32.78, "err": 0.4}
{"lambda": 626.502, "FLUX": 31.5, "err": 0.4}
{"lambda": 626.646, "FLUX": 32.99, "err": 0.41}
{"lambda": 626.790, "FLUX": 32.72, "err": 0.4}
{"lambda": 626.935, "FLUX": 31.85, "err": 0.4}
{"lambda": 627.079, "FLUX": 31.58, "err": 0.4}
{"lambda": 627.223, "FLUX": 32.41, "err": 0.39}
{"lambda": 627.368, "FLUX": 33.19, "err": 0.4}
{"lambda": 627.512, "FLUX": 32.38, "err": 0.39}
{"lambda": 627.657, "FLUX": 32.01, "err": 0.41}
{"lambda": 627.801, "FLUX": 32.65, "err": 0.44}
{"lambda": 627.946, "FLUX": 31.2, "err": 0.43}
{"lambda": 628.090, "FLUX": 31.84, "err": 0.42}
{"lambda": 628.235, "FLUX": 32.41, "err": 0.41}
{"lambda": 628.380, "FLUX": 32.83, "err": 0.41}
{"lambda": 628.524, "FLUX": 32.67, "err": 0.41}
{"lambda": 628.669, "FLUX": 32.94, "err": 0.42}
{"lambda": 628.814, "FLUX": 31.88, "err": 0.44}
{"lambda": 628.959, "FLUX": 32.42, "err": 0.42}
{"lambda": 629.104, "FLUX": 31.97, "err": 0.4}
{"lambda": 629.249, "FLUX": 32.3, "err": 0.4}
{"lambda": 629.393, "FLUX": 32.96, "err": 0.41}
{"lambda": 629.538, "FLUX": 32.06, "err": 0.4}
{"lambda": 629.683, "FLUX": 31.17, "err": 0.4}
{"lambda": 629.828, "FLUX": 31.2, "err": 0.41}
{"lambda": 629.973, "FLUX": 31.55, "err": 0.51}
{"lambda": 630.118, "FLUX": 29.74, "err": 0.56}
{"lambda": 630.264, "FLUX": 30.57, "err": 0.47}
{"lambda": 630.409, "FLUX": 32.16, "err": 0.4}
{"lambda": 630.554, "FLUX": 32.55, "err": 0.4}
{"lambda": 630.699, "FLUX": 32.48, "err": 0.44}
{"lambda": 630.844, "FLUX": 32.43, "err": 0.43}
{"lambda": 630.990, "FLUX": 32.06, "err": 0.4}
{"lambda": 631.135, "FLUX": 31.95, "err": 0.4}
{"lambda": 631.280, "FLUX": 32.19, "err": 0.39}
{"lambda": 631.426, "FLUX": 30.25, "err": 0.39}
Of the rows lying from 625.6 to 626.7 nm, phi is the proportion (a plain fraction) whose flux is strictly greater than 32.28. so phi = 0.25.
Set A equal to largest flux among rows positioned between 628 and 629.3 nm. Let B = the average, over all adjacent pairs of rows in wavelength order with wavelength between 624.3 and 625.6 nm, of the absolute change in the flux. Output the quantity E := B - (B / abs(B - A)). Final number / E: 1.04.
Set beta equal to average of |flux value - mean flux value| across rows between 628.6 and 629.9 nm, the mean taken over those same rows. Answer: 0.49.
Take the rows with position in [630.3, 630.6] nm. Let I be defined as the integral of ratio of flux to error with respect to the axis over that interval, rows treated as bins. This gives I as 24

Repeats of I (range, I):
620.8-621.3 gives 41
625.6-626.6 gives 77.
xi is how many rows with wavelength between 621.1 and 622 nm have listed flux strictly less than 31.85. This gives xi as 4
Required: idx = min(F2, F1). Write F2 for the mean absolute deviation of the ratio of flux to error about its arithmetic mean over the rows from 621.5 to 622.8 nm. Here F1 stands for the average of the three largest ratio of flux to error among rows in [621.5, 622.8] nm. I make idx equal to 1.13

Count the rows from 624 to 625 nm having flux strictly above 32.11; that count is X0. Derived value 3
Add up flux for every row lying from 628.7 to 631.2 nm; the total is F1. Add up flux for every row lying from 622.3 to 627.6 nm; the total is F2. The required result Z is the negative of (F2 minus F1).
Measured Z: -637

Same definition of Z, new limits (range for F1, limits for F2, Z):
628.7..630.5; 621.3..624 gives -226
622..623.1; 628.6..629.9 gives -33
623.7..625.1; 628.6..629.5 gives 123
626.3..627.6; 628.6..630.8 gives -187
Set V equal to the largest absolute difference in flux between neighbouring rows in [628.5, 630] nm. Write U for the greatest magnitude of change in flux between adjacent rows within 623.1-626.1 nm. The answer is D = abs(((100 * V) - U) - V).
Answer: 103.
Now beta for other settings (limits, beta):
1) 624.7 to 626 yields 0.73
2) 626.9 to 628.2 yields 0.47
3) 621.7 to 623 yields 0.42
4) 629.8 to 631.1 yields 0.78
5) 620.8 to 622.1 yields 0.80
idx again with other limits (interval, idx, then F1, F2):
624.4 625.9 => 2.26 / 80.7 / 2.3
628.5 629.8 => 1.82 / 80.4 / 1.8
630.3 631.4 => 2.55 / 81.4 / 2.6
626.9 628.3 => 2.86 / 83.0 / 2.9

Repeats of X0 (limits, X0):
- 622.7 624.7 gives 6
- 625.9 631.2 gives 19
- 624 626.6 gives 6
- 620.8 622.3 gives 4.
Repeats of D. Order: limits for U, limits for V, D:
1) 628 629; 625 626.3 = 233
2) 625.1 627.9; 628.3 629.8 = 103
